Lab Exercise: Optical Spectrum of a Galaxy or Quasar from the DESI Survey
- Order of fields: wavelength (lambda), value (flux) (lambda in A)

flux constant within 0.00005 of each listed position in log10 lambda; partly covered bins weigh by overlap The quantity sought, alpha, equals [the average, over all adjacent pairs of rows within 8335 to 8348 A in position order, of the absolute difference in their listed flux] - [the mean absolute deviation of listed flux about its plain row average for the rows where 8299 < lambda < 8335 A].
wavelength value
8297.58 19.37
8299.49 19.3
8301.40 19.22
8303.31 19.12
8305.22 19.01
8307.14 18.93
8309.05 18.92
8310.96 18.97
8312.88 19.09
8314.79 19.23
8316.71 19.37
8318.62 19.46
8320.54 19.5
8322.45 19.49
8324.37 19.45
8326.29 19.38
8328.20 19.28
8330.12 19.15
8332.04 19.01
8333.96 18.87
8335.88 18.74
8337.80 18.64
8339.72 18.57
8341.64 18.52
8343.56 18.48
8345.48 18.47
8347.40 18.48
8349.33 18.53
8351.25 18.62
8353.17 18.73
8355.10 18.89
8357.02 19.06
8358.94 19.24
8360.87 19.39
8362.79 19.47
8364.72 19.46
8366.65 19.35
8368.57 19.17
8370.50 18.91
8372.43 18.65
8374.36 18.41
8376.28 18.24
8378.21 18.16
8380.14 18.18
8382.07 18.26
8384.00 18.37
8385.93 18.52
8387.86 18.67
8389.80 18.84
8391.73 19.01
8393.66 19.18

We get -0.13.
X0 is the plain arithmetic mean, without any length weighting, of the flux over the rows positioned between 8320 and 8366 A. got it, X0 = 19.0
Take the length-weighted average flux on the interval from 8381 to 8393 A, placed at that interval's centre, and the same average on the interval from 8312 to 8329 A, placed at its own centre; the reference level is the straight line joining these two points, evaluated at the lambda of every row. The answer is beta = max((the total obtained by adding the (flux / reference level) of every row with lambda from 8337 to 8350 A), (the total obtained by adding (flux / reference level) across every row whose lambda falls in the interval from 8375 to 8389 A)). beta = 6.88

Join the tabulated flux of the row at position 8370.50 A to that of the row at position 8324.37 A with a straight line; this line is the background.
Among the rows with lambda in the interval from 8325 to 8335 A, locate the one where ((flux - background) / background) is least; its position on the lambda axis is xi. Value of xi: 8333.96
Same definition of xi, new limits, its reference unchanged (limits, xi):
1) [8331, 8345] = 8343.56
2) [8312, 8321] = 8312.88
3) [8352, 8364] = 8353.17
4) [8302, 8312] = 8307.14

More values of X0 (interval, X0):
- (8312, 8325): 19.4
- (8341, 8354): 18.5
